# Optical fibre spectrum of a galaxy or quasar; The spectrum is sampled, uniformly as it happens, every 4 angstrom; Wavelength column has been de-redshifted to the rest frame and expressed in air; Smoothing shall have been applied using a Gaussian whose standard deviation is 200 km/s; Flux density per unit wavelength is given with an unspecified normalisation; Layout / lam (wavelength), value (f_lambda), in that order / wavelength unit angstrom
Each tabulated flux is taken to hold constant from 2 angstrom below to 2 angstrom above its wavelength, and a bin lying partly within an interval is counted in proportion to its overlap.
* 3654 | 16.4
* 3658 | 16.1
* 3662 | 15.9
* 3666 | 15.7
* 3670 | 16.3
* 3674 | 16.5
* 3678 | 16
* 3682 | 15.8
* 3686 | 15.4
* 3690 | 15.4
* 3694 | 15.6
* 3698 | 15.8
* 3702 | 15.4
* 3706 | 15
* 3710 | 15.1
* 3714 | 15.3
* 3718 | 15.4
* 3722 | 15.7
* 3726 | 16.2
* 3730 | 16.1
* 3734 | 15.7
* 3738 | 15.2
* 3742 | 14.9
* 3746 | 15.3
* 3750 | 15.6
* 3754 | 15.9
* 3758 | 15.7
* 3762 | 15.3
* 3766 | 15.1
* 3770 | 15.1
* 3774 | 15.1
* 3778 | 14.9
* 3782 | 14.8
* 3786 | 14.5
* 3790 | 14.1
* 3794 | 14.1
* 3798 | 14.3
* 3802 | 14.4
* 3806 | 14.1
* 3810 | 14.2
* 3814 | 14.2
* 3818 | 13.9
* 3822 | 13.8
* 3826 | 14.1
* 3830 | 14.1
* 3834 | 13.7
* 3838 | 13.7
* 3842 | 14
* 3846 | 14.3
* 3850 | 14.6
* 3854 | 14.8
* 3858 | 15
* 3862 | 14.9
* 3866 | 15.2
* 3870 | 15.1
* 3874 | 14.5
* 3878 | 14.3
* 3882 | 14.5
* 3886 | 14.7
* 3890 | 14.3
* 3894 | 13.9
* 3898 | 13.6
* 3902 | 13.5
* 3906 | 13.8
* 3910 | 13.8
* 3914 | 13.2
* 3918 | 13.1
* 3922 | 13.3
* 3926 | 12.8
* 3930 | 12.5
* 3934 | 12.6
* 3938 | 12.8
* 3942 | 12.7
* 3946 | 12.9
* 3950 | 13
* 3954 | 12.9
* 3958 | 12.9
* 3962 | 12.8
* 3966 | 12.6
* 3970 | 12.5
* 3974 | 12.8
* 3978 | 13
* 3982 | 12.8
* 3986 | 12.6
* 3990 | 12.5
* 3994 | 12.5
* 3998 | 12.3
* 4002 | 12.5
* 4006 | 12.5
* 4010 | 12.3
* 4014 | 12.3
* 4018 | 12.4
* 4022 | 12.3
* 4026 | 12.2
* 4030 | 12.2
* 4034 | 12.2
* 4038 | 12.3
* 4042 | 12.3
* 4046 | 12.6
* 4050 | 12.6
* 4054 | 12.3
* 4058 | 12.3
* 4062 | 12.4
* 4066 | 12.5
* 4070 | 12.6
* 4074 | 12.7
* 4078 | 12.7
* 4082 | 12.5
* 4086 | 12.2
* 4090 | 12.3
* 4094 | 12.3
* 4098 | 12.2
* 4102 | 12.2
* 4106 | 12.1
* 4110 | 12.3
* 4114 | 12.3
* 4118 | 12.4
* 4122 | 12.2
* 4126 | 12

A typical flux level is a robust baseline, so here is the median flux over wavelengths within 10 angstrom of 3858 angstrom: 14.9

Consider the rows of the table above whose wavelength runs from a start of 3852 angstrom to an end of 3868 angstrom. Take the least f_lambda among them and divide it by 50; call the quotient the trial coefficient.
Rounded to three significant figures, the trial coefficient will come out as 0.296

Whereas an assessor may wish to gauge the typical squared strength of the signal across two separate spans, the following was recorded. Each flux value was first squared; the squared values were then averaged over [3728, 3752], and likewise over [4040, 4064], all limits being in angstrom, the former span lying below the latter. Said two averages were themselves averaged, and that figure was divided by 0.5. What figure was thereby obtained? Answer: 394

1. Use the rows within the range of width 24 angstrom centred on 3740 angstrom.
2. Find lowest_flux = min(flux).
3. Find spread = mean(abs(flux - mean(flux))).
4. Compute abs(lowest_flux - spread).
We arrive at 14.6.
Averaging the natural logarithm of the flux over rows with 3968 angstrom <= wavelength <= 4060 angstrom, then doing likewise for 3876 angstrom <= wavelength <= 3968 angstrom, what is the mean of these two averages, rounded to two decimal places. 2.55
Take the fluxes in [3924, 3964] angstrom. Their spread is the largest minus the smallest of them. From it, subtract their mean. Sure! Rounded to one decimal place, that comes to -12.3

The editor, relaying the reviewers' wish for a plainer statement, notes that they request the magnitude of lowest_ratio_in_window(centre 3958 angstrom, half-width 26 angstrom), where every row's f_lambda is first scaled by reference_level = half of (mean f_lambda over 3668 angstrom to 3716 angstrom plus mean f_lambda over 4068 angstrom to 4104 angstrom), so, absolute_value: 0.89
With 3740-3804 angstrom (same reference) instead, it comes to 1.01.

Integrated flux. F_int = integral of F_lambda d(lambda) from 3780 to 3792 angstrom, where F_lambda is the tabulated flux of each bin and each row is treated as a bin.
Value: 174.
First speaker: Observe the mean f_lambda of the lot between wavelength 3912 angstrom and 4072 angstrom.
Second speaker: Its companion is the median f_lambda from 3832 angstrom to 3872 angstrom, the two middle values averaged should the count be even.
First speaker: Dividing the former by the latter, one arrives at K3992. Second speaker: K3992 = 0.86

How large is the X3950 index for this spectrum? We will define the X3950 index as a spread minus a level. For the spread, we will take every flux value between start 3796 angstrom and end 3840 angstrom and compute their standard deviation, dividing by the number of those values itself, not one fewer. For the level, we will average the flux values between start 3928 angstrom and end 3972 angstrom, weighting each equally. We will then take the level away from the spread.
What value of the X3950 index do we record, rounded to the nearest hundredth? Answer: -12.52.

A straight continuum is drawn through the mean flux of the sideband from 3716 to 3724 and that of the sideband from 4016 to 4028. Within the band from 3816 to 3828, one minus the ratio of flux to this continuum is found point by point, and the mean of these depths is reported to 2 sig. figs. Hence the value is 0.036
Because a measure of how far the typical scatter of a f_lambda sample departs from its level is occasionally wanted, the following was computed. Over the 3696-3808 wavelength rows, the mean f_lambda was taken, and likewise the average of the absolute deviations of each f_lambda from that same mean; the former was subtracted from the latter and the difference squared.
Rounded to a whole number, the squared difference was 215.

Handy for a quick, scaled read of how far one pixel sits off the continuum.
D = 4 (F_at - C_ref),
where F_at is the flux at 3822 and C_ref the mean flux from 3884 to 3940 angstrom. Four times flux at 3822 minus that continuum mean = 2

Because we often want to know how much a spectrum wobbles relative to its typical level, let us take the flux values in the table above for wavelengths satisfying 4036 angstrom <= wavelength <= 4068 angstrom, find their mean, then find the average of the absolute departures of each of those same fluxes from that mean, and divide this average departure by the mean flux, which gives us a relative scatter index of 0.0093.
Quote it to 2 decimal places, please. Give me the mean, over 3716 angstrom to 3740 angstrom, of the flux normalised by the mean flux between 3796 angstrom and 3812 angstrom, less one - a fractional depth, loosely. 0.10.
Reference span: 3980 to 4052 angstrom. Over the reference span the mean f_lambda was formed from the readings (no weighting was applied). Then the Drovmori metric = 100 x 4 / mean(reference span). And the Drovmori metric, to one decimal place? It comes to 32.2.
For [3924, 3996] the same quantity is 31.4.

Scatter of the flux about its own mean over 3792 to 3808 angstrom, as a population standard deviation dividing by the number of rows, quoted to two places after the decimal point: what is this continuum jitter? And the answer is 0.13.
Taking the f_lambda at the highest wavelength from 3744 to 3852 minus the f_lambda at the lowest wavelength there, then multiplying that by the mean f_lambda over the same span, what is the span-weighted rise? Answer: -10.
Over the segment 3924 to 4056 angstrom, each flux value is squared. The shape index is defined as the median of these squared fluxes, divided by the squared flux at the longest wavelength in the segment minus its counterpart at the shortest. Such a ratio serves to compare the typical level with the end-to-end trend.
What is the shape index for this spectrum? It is -12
